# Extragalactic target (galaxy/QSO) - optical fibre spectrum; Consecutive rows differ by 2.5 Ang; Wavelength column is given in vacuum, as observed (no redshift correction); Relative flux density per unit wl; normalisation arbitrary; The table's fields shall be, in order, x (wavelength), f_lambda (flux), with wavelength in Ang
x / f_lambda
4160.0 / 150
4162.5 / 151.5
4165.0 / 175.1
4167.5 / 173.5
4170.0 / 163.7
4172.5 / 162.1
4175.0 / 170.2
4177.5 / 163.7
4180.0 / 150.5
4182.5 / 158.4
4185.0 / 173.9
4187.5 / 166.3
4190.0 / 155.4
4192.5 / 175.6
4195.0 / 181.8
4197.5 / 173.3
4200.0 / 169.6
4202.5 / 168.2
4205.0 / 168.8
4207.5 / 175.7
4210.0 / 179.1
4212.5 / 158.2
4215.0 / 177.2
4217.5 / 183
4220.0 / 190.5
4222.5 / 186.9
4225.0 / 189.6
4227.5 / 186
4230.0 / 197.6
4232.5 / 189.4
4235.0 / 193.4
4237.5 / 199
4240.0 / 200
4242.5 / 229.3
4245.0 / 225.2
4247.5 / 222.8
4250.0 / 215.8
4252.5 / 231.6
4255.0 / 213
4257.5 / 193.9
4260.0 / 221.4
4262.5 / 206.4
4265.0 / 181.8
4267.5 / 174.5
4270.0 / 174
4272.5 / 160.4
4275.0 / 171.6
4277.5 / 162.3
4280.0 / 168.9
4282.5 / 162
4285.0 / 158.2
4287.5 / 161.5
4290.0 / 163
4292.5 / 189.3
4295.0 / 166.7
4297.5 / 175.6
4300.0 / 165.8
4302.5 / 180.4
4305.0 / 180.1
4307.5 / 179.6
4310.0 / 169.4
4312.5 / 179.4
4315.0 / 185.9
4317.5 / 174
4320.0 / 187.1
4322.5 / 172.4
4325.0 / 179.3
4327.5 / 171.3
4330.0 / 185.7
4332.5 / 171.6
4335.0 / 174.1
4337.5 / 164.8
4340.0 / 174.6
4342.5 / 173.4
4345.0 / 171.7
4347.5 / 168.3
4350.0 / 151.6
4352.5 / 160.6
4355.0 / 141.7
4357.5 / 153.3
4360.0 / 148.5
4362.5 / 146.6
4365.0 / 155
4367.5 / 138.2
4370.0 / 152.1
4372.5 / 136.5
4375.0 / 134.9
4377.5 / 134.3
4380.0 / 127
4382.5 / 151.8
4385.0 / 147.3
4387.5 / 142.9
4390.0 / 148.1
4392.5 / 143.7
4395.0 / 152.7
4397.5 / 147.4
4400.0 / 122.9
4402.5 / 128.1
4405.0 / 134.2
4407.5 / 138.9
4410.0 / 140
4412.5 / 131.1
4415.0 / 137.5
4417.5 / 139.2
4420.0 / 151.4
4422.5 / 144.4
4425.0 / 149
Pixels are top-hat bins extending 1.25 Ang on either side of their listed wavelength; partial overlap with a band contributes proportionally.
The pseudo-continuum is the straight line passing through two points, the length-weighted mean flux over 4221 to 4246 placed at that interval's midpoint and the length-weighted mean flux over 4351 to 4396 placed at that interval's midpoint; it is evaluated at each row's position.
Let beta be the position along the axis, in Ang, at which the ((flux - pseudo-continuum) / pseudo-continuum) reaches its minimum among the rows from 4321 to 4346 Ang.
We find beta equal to 4337.5 Ang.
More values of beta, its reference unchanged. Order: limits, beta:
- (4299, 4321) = 4300.0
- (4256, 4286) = 4272.5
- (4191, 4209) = 4202.5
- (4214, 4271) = 4215.0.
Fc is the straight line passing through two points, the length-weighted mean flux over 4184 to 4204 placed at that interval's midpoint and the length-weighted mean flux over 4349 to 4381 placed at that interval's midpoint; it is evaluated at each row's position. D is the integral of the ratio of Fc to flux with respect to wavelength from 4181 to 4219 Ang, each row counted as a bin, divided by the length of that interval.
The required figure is 0.99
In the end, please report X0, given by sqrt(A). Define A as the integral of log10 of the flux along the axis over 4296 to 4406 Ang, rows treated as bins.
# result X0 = 16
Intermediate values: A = 242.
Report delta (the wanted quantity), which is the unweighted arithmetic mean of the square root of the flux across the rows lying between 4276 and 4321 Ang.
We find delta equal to 13.1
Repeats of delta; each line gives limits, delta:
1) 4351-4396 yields 12.0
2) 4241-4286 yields 13.9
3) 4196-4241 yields 13.5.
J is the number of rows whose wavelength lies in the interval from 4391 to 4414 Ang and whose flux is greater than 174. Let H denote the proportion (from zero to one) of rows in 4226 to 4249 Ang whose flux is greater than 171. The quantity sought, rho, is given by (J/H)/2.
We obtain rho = 0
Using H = 1.0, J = 0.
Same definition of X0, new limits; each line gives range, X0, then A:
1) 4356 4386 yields 8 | 65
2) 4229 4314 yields 14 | 193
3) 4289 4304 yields 6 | 34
